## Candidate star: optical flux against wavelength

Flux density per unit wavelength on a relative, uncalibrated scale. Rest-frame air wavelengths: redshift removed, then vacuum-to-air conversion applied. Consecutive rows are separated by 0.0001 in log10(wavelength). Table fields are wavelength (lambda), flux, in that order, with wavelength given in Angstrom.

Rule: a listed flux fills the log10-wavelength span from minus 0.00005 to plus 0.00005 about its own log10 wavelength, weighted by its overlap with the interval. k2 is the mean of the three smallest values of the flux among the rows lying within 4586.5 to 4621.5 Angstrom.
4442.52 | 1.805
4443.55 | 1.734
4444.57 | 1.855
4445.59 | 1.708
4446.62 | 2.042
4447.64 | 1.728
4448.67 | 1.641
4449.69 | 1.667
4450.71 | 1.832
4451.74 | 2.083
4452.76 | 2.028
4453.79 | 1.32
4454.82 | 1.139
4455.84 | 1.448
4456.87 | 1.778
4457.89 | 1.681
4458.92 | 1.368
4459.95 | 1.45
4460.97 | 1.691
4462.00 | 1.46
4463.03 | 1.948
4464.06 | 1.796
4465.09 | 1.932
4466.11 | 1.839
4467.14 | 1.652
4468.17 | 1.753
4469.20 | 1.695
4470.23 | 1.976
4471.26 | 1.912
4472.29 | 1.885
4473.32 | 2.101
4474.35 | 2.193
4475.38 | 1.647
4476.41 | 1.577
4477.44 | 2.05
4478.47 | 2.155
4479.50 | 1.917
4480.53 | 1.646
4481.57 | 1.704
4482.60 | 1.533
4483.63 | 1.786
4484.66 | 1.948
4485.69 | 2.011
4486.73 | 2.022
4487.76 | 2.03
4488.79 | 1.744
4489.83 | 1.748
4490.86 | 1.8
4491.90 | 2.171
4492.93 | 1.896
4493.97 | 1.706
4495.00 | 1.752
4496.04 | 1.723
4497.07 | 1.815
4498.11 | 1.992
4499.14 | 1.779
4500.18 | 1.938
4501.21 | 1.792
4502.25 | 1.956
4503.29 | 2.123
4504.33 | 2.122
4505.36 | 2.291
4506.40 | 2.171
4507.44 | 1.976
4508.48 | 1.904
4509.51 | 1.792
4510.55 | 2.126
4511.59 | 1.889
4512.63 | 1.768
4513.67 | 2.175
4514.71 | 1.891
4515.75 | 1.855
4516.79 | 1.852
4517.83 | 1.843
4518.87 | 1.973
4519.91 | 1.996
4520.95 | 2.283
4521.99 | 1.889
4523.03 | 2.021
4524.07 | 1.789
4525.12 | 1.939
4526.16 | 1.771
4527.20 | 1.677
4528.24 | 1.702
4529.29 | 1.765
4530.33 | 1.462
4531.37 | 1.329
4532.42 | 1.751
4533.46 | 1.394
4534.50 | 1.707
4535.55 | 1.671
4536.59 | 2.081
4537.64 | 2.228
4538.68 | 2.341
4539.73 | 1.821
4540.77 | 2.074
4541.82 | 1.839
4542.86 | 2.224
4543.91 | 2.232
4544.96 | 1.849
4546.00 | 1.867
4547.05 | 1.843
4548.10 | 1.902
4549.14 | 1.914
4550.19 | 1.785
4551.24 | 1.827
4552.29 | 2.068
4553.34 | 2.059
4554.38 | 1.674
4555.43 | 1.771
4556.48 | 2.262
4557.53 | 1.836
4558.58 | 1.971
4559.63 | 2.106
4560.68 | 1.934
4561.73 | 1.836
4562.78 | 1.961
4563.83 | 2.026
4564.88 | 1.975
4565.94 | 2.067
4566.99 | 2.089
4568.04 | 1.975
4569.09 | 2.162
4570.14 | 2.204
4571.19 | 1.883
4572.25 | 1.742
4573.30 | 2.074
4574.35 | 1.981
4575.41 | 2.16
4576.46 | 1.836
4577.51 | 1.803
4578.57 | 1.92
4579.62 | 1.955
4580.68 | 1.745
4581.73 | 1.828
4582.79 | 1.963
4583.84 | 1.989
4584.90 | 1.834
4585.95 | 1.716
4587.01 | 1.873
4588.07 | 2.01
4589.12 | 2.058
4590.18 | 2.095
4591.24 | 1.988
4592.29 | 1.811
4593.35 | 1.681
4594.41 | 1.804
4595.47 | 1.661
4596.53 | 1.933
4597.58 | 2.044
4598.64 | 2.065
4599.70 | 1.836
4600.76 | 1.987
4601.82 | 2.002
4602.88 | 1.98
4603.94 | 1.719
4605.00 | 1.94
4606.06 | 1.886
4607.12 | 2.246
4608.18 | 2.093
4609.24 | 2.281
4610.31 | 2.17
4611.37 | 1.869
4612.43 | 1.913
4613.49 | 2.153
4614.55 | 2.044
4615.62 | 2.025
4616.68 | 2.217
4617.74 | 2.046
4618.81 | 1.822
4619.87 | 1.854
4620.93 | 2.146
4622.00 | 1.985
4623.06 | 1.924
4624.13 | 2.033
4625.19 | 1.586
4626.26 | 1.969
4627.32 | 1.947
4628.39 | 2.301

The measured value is 1.69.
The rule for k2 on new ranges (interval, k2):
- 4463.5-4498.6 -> 1.59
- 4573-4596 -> 1.69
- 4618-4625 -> 1.87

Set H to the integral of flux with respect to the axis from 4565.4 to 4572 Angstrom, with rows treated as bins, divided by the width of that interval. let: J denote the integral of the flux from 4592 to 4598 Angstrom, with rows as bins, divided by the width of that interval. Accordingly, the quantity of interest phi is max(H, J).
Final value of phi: 2.05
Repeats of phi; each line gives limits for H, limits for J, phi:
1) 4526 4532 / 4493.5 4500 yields 1.80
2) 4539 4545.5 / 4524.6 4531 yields 2.02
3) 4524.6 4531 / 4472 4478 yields 1.91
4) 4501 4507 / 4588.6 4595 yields 2.09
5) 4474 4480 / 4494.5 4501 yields 1.92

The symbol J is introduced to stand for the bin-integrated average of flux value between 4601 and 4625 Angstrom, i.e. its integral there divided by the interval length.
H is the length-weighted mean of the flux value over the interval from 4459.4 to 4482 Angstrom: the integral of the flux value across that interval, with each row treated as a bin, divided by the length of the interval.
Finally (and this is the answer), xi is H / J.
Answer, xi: 0.90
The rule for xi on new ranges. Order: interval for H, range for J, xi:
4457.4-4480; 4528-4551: 0.97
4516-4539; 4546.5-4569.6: 0.94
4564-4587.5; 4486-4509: 1.01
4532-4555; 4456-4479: 1.07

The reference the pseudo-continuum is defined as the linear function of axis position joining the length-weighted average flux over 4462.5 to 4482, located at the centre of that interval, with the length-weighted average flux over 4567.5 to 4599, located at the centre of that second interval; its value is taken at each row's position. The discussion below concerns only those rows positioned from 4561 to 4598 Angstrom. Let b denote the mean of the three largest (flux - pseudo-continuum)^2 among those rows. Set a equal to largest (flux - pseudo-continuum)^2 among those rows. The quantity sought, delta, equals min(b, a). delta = 0.07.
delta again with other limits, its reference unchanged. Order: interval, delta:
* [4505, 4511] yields 0.10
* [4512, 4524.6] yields 0.08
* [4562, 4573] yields 0.06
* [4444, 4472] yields 0.34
